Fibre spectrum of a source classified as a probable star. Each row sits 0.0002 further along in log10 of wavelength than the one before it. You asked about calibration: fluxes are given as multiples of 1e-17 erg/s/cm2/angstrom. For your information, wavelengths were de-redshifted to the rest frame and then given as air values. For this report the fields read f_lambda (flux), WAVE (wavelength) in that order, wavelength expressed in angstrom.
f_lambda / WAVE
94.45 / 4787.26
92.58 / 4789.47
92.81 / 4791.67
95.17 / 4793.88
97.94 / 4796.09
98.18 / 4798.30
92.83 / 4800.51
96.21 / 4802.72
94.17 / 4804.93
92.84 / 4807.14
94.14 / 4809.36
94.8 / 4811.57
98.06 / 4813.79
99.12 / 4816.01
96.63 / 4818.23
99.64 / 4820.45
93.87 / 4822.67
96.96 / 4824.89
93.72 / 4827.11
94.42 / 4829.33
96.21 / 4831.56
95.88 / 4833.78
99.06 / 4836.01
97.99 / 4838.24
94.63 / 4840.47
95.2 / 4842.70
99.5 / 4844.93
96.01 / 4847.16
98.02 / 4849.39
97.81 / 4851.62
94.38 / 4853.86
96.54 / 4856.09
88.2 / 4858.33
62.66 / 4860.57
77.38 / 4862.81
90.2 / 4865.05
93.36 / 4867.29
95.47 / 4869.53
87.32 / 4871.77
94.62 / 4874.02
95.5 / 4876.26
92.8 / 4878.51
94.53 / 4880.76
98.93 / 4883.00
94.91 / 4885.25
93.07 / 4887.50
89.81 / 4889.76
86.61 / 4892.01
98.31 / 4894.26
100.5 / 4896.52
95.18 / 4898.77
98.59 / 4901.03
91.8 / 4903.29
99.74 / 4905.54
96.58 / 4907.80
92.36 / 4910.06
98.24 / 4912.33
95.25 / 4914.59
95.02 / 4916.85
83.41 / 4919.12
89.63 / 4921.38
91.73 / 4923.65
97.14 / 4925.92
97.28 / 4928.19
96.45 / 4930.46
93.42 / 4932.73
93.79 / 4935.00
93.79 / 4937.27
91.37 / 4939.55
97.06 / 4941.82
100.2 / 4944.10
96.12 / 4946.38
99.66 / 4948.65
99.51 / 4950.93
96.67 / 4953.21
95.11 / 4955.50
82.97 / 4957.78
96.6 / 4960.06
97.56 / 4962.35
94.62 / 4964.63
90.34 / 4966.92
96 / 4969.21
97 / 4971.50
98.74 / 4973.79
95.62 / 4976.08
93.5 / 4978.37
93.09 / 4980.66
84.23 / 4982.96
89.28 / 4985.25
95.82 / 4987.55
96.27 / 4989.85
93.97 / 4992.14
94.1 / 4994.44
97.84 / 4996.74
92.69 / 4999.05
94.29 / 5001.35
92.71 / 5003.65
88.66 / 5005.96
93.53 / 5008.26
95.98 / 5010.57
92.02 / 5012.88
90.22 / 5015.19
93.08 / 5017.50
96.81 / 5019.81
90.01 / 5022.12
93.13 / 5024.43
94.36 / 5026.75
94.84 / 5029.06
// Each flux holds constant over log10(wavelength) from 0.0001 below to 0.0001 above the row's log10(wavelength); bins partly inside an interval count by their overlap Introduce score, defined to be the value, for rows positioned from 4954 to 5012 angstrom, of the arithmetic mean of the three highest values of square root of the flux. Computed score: 9.90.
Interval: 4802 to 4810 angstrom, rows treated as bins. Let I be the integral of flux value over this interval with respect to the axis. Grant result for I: 754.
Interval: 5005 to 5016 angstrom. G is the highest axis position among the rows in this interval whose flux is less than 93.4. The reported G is 5015.19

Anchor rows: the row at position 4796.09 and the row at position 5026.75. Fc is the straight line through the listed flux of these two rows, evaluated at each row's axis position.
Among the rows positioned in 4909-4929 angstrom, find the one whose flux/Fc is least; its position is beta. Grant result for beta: 4919.12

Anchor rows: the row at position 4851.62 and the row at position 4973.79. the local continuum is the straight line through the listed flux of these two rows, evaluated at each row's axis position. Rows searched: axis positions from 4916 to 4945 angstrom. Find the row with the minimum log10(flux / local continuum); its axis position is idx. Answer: 4919.12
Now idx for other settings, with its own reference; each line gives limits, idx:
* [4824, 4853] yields 4827.11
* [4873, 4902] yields 4892.01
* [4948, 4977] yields 4957.78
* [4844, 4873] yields 4860.57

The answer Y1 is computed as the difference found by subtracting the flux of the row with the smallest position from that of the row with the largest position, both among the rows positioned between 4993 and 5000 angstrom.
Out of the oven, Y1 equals -1.4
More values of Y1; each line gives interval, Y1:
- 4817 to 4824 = -2.8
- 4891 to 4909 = 10.0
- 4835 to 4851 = -1.0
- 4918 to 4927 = 13.7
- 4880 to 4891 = -4.7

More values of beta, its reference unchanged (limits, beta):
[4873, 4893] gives 4892.01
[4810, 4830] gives 4827.11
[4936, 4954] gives 4939.55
